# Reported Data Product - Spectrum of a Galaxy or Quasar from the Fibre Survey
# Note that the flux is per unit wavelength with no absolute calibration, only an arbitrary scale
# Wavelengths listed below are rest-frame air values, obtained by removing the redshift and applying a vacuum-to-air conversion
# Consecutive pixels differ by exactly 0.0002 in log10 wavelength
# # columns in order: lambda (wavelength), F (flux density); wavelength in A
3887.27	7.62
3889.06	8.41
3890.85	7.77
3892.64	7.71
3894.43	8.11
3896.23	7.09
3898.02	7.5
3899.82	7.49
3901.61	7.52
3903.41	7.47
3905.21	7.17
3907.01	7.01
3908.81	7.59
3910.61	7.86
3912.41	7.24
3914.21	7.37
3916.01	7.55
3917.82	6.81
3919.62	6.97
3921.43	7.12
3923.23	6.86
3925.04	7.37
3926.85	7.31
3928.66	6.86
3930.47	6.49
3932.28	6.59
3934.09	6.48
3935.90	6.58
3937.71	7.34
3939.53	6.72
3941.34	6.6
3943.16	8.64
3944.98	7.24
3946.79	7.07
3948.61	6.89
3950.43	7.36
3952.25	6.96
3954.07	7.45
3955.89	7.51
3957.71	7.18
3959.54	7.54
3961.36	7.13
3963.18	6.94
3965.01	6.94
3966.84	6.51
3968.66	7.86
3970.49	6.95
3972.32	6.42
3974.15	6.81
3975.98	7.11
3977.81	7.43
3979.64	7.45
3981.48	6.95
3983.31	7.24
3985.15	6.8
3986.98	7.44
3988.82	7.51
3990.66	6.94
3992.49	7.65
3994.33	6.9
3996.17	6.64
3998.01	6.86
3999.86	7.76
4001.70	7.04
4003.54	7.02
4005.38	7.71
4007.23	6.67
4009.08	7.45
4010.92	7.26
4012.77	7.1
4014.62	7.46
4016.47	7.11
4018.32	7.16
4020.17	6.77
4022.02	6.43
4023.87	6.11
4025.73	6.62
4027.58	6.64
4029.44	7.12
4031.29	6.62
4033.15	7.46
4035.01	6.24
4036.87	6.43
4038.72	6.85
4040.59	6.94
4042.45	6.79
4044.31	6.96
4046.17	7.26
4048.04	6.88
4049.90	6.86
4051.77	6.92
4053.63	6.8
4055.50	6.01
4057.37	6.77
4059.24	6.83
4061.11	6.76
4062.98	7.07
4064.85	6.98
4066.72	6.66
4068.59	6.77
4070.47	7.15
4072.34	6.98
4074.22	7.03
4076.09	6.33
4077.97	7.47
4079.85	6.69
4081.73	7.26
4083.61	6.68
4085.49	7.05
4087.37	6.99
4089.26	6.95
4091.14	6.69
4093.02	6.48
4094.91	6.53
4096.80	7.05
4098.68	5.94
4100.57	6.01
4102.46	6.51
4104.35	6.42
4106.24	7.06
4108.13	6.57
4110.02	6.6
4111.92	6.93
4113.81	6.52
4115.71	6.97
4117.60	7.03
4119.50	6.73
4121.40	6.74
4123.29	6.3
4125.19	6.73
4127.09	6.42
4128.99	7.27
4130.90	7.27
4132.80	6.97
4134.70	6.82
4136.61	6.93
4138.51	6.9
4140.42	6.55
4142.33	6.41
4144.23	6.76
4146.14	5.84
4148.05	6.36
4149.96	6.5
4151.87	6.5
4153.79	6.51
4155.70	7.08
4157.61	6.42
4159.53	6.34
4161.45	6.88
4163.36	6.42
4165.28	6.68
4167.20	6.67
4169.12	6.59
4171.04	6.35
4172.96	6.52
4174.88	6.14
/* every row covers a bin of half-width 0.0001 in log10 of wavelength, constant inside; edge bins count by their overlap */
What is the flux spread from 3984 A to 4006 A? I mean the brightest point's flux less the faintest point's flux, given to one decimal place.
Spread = 1.1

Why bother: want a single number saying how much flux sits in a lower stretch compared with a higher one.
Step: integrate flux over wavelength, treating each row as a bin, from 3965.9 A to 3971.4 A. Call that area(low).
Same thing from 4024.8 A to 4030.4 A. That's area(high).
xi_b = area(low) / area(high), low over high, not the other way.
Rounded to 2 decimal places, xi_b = 1.03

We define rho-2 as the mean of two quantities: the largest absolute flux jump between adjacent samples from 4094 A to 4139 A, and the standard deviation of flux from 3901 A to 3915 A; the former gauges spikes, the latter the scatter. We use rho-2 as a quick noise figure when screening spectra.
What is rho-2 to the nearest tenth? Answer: 0.7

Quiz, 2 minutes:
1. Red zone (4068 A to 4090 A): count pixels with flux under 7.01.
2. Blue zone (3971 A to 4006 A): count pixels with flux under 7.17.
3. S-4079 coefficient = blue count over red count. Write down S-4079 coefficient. 1.6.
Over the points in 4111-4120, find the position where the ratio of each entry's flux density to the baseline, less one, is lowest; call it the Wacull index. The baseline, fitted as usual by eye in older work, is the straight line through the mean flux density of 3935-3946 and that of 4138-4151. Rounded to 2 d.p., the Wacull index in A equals 4113.81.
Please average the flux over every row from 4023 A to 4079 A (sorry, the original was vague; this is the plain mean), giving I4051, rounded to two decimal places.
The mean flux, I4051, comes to 6.81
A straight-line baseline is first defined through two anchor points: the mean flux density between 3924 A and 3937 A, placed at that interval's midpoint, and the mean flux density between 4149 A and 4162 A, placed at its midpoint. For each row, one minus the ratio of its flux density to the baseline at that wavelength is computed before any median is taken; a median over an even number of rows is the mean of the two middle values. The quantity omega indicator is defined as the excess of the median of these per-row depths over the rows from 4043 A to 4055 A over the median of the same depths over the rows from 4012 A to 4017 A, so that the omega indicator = 0.026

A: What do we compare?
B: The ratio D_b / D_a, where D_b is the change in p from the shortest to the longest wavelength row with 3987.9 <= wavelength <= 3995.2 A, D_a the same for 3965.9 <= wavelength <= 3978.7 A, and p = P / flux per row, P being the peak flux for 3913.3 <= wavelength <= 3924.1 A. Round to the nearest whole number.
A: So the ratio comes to -1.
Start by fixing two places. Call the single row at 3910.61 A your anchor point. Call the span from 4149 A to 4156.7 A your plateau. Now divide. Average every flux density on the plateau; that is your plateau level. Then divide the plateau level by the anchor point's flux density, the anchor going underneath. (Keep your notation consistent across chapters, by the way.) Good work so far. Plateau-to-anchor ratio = 0.846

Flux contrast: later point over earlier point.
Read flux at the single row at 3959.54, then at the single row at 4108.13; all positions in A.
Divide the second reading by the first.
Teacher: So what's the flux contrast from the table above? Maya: 0.87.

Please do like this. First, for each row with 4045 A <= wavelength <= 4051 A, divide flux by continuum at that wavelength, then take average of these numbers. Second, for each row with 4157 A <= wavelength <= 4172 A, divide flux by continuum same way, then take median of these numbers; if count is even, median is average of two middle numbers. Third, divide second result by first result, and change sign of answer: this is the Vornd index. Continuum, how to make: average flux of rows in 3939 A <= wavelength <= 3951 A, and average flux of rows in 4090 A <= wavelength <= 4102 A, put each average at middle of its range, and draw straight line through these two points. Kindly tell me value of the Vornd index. -1.02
